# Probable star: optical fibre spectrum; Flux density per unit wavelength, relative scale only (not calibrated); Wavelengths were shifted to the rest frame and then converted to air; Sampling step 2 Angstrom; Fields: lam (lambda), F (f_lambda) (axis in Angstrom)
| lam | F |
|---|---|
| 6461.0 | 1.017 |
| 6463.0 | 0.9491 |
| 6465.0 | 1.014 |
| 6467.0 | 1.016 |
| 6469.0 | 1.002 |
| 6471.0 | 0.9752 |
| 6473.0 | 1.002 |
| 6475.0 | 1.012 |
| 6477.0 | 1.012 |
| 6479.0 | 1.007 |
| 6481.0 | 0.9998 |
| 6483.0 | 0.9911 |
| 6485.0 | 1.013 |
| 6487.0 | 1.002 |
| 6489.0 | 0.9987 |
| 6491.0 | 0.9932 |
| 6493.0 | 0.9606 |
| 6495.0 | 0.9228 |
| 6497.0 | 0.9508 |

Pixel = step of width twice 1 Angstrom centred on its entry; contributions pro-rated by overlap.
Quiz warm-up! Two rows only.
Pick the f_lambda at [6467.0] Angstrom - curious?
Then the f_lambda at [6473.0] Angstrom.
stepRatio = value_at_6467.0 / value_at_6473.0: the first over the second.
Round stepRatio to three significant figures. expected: 1.01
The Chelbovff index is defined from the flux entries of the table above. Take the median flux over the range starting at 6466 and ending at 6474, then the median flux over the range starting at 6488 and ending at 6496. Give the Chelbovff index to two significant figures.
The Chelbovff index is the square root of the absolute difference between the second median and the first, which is 0.16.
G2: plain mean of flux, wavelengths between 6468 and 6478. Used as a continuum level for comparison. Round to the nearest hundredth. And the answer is 1.00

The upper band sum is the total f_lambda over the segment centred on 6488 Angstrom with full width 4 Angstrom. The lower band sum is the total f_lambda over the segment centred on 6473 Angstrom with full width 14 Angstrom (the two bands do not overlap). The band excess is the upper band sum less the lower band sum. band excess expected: -5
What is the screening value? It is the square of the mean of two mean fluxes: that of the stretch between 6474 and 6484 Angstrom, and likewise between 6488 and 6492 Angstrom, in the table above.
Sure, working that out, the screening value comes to 1.00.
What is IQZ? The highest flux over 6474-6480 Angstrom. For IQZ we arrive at 1.012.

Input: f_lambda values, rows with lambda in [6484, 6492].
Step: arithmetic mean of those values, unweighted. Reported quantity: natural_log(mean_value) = 0.002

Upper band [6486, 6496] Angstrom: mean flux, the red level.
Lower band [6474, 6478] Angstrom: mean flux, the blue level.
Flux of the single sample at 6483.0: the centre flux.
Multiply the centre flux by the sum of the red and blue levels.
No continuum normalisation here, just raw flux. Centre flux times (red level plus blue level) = 1.97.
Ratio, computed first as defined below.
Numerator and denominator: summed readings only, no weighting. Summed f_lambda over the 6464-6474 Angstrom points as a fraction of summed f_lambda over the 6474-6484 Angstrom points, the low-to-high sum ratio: 1.00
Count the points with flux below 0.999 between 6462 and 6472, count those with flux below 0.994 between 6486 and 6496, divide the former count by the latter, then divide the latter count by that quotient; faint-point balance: 4.5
